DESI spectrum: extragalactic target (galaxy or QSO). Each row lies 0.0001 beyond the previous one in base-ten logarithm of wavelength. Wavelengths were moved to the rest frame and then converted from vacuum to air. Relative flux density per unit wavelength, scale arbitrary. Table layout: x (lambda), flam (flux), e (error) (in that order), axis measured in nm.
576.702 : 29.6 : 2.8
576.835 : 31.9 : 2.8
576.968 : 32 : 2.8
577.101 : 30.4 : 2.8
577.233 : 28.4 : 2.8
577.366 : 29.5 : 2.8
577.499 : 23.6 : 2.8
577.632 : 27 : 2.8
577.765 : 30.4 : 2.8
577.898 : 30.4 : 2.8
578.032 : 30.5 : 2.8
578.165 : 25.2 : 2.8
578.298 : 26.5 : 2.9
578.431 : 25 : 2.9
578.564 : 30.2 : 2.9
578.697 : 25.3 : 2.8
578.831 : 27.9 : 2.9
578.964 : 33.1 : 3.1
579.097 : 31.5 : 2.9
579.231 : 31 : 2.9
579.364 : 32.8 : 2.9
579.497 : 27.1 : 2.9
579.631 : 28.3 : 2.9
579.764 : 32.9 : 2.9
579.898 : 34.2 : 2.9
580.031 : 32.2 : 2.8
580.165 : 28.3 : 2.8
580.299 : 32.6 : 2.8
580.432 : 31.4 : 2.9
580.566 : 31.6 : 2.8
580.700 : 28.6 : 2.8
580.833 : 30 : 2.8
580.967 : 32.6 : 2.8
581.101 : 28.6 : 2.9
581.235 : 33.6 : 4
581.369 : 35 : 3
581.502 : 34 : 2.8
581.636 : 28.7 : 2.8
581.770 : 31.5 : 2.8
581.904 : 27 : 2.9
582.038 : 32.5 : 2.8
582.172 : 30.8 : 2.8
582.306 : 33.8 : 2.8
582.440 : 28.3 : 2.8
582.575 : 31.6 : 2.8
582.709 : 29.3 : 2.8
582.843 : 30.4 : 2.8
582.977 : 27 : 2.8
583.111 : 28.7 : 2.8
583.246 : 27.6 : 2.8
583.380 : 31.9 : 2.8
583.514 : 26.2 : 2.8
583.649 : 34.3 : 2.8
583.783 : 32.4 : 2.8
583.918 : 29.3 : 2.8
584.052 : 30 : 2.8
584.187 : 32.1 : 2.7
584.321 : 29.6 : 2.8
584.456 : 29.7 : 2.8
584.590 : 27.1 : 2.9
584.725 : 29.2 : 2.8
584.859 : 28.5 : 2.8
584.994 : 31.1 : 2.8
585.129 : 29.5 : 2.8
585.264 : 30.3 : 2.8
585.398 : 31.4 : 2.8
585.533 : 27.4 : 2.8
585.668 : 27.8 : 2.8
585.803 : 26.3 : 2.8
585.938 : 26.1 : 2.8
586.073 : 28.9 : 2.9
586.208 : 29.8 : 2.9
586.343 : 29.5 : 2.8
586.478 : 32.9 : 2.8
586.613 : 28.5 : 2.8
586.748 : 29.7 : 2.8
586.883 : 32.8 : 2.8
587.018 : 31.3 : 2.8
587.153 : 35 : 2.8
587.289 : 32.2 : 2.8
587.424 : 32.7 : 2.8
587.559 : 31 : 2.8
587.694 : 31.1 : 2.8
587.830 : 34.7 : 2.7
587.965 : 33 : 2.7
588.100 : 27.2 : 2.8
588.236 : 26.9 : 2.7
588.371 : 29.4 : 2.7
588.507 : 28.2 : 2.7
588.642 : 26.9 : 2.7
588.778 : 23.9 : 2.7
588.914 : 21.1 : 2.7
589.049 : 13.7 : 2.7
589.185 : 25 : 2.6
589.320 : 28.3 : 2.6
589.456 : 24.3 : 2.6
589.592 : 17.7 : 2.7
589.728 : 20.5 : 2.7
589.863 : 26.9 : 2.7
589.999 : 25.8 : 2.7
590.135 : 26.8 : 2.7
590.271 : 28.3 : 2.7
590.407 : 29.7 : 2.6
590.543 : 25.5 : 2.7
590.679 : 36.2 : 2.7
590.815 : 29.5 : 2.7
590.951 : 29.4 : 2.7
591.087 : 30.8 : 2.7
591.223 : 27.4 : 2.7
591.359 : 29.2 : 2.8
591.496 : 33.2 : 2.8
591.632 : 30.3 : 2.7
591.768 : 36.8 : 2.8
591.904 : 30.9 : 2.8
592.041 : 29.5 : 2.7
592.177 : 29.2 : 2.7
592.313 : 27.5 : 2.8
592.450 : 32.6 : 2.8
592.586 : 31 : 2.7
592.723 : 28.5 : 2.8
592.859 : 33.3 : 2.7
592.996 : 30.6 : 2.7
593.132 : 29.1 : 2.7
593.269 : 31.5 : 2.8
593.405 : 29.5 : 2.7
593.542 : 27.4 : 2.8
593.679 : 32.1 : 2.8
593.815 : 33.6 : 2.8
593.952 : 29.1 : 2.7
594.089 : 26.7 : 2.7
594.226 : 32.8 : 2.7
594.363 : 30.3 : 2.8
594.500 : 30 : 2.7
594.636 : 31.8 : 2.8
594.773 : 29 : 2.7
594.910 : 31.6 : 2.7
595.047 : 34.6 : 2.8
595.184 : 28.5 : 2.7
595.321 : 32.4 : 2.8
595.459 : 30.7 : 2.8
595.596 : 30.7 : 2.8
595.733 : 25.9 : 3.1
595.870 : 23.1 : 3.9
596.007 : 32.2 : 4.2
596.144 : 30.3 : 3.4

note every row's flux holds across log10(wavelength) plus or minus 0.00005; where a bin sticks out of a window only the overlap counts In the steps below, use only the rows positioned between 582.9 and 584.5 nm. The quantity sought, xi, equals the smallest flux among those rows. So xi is 26.2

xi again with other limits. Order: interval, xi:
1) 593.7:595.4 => 26.7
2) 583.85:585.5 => 27.1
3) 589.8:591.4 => 25.5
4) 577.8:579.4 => 25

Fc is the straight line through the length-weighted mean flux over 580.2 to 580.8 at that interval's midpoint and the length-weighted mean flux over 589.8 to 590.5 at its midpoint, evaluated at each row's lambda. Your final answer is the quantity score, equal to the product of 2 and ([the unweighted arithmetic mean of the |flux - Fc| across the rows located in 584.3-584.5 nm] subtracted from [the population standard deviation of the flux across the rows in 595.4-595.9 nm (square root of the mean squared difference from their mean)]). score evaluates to 6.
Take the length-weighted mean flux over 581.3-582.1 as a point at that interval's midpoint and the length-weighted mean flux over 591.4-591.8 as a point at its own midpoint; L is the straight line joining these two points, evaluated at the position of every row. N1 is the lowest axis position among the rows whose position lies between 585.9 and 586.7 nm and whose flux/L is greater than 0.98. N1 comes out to 586.478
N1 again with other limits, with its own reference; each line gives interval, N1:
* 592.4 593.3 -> 592.450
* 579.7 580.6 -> 579.764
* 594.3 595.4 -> 595.047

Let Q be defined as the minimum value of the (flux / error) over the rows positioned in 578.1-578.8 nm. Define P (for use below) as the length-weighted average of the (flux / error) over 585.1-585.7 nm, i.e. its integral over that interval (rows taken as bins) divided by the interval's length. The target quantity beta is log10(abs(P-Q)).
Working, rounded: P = 10.5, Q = 8.6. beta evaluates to 0.3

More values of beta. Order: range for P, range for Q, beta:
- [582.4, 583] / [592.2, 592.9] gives -0.1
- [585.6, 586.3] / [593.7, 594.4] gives -1.0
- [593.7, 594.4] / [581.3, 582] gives 0.3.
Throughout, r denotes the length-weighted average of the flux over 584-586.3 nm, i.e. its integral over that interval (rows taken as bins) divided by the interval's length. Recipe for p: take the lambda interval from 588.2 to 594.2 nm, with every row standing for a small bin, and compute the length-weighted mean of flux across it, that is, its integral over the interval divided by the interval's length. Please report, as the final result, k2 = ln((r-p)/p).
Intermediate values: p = 28.3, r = 29.1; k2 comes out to -3.6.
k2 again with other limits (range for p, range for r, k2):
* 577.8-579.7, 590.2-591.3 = -3.8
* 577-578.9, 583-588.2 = -2.6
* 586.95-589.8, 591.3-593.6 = -2.1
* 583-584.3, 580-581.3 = -3.7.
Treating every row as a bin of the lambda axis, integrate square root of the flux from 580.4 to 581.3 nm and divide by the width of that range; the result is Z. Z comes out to 5.55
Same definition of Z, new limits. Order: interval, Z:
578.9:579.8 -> 5.56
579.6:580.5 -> 5.61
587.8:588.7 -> 5.41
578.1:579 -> 5.23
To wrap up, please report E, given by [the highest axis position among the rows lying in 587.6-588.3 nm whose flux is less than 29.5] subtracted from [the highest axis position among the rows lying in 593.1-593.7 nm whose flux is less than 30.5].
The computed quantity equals 5.31 nm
